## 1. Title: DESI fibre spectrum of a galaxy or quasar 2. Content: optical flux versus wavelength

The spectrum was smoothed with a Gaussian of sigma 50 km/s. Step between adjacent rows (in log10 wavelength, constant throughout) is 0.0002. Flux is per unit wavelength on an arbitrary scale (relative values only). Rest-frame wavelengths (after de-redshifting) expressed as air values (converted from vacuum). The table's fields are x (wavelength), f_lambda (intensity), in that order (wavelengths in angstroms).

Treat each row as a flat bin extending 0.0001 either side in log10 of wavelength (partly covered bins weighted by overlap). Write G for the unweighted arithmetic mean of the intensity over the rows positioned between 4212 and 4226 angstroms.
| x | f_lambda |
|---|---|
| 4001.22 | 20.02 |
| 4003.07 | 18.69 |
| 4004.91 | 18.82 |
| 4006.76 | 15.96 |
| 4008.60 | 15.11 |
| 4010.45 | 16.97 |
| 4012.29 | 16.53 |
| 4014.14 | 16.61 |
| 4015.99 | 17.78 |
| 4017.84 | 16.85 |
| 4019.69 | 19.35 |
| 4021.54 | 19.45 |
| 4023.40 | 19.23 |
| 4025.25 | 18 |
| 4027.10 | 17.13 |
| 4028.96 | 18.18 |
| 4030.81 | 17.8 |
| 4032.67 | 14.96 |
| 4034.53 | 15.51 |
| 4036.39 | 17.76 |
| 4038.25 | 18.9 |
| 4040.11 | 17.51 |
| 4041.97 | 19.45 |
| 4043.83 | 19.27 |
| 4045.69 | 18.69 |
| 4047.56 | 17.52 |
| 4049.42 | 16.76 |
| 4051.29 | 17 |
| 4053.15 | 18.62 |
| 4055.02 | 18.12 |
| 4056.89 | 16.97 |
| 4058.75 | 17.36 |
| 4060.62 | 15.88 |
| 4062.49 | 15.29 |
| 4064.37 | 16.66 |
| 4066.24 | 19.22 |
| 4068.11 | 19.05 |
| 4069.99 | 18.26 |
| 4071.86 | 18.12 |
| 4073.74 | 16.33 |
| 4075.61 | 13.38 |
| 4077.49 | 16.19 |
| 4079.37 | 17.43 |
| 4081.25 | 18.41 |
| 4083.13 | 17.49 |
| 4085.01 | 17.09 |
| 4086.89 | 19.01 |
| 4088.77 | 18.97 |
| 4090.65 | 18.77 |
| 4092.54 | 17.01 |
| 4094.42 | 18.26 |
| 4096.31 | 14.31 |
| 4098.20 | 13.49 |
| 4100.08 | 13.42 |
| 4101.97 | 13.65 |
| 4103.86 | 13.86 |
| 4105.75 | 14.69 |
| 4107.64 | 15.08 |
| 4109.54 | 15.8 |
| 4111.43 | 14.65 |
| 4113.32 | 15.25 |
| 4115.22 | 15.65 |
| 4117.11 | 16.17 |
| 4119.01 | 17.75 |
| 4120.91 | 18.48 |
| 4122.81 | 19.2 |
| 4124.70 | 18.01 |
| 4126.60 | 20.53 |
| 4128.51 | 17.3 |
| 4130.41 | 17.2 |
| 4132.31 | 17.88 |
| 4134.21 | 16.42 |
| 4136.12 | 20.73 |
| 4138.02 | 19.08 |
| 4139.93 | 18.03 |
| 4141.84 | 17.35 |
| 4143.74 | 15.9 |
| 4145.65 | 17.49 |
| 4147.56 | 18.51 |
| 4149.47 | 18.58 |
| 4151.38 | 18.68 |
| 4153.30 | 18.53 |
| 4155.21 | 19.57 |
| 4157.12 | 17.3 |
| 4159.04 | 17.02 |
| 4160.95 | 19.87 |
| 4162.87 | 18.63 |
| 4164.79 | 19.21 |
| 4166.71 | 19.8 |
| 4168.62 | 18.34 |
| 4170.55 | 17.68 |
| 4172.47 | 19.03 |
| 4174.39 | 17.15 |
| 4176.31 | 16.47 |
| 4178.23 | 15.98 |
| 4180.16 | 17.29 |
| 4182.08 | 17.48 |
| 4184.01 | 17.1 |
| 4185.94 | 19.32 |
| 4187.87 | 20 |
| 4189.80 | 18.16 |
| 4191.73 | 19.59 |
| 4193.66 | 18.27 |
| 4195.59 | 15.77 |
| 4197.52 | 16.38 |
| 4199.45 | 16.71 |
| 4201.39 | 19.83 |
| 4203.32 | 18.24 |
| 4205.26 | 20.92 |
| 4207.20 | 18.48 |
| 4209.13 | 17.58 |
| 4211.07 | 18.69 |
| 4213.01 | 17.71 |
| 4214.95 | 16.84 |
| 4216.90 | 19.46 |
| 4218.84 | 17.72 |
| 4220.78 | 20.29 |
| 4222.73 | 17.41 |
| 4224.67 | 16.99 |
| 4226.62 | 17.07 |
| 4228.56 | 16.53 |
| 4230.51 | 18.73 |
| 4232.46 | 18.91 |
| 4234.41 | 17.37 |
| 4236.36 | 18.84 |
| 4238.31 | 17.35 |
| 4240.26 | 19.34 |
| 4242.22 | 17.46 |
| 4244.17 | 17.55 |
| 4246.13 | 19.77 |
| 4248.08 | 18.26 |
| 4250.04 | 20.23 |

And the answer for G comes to 18.1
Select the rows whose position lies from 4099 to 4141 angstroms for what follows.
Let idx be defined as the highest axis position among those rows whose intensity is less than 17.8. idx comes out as 4134.21 angstroms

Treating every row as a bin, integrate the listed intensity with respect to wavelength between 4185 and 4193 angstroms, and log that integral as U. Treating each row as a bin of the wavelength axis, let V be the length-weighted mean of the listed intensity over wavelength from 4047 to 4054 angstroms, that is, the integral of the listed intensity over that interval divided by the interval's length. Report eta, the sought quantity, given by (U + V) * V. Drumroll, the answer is 2993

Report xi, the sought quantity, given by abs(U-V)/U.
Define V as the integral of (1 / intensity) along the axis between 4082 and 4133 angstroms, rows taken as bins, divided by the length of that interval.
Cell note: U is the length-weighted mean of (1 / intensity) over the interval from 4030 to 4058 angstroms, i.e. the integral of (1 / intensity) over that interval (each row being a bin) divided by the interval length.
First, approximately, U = 0.057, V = 0.0610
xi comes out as 0.07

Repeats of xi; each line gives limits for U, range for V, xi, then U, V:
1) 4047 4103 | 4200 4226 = 0.09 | 0.060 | 0.0545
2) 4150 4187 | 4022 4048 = 0.02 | 0.055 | 0.0562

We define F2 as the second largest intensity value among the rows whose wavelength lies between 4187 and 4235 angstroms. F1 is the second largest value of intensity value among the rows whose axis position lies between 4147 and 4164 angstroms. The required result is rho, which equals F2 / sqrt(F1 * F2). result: 1.02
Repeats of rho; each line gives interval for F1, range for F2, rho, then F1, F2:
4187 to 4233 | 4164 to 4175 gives 0.97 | 20.29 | 19.21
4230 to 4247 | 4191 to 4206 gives 1.01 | 19.34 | 19.83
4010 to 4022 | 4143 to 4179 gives 1.01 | 19.35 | 19.8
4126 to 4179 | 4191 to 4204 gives 0.98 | 20.53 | 19.59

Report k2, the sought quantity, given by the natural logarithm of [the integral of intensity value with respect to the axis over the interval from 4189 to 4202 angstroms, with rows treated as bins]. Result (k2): 5.44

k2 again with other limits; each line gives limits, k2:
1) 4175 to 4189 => 5.51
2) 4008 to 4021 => 5.41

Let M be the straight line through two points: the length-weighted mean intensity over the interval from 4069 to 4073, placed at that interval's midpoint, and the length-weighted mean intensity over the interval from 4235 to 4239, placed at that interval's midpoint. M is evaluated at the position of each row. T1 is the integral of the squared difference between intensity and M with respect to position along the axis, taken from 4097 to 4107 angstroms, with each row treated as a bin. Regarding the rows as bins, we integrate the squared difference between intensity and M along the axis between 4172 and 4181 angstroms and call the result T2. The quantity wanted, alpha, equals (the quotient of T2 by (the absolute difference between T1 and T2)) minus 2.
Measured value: -1.9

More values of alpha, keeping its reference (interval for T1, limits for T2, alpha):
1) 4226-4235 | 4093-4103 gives -0.9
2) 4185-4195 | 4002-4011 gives 0.3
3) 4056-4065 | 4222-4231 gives -1.5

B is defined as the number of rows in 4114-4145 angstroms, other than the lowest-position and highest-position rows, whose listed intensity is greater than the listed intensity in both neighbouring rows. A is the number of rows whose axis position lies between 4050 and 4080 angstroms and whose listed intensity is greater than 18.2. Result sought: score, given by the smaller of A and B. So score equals 4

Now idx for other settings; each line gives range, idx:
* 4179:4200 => 4199.45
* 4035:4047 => 4040.11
